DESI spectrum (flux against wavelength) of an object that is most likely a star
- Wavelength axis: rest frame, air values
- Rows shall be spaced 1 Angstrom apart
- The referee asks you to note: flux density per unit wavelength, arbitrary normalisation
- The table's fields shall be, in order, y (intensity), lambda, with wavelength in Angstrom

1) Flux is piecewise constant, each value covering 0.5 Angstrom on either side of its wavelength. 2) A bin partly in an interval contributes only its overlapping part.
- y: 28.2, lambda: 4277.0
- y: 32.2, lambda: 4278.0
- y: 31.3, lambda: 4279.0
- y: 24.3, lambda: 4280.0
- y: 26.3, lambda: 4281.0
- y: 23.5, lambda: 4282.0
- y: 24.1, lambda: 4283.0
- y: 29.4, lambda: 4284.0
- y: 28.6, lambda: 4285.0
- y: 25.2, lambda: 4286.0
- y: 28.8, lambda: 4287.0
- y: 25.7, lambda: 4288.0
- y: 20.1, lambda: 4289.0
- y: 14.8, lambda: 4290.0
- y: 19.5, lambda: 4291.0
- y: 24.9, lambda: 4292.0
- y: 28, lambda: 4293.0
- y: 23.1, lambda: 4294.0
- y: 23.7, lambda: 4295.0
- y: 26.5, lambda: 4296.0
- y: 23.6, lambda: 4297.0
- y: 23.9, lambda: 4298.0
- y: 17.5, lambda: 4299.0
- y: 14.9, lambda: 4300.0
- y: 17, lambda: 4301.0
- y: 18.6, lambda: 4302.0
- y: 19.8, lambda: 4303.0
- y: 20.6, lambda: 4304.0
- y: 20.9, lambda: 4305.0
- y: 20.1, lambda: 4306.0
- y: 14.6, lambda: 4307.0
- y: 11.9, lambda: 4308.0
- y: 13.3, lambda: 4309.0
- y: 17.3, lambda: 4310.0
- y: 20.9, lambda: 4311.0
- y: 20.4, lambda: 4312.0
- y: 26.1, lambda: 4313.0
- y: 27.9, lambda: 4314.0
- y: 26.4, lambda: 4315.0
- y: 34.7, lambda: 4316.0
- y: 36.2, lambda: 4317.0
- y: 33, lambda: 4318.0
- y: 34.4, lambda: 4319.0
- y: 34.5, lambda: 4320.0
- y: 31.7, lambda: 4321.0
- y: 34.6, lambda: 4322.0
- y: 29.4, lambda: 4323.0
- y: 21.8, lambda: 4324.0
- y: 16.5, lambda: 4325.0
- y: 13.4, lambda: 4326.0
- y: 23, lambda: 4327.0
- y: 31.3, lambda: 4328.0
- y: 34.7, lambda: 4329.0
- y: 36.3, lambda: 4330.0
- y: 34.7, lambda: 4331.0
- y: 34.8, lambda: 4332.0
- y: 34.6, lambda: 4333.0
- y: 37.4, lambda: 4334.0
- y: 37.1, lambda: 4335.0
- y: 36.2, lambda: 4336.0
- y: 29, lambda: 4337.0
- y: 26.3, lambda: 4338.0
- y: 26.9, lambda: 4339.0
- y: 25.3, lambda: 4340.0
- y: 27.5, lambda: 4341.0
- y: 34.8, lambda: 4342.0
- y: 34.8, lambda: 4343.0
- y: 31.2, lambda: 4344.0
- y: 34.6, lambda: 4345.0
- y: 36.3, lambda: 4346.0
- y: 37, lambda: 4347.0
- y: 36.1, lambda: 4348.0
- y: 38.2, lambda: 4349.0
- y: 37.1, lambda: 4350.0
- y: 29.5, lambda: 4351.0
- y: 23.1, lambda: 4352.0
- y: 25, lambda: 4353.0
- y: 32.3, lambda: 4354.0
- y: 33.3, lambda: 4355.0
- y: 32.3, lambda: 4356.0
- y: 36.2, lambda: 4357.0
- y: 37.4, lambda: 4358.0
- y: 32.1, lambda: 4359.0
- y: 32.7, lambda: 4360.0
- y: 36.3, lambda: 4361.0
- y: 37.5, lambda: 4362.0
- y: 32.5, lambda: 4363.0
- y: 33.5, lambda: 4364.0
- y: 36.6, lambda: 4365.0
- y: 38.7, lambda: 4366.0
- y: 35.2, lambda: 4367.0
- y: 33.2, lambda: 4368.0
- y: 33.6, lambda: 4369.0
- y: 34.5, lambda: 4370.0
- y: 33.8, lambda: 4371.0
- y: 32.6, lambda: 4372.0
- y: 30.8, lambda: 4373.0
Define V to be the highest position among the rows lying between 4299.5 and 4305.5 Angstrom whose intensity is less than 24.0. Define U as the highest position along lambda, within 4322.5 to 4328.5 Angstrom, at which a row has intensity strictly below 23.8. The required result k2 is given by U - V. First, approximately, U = 4327.0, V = 4305.0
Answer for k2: 22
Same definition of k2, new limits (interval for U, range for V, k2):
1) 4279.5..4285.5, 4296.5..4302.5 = -20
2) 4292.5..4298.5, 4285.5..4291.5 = 6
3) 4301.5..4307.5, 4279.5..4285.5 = 25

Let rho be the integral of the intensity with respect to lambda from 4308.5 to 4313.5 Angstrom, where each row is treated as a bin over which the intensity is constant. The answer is 98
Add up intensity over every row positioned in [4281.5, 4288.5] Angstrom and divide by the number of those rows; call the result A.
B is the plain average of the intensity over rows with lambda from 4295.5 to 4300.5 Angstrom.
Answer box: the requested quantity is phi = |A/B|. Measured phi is 1.2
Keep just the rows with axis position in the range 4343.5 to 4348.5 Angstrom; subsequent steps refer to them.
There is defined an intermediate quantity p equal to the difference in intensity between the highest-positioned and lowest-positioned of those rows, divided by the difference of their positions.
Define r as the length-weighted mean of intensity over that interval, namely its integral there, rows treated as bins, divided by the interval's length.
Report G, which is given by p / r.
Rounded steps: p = 1.2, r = 35.0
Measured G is 0.035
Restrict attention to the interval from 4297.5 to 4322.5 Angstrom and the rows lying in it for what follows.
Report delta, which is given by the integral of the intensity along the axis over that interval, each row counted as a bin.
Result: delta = 591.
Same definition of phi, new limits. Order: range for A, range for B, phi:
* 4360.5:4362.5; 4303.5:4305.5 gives 1.8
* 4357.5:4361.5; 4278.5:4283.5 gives 1.3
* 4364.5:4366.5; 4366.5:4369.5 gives 1.1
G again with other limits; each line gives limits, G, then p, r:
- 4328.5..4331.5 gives 0.000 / 0.0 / 35.2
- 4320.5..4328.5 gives -0.002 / -0.1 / 25.2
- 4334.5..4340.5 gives -0.078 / -2.4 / 30.1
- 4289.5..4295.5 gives 0.080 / 1.8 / 22.3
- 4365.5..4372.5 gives -0.029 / -1.0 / 34.5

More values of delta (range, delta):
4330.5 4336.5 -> 215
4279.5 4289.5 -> 256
